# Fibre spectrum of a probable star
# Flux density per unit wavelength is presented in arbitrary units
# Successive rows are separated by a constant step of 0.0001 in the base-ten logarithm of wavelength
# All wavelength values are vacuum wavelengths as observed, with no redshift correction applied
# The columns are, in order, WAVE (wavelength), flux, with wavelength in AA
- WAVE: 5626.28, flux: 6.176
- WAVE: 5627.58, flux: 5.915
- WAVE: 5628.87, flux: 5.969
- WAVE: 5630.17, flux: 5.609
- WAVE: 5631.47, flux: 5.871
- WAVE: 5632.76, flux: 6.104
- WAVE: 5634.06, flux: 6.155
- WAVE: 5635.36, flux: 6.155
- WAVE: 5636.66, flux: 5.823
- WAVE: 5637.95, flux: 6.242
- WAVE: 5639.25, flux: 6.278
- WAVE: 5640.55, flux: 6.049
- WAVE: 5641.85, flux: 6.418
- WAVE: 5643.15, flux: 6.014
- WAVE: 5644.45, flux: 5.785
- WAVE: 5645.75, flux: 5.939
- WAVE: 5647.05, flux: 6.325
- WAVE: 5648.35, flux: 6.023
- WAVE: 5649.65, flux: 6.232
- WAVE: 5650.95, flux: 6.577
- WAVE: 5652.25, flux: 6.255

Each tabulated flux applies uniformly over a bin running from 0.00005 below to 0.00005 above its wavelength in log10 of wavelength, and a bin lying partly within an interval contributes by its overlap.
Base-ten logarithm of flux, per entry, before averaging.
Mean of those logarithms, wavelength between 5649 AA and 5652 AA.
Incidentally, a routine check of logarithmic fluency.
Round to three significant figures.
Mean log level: 0.806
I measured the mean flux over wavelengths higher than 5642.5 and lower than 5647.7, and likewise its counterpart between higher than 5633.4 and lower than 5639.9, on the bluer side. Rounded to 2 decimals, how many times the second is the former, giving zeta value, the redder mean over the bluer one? 0.98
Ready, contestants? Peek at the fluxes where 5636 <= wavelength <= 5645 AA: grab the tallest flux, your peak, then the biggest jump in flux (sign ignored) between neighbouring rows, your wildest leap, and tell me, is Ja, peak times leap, 2.69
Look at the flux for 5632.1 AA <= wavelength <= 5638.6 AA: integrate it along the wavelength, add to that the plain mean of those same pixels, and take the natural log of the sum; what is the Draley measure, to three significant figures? 3.82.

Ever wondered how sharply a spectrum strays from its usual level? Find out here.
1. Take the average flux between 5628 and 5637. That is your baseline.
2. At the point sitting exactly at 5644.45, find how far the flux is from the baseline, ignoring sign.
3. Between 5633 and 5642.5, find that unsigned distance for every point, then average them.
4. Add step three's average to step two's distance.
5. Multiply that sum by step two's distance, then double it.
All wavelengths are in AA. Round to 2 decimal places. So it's 0.14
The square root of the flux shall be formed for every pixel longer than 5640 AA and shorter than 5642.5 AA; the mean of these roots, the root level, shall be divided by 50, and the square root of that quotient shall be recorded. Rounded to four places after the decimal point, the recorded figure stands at 0.2234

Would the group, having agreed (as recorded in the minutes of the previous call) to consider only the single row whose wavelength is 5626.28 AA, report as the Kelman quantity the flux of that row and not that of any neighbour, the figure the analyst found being 6.176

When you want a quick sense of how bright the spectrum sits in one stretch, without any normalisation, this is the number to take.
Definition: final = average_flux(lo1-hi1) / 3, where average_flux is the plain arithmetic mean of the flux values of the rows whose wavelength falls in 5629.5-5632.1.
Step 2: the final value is 1.91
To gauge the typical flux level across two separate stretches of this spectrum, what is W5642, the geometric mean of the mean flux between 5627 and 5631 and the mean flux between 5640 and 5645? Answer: 5.95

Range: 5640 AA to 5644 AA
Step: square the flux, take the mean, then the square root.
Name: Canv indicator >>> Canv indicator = 6.16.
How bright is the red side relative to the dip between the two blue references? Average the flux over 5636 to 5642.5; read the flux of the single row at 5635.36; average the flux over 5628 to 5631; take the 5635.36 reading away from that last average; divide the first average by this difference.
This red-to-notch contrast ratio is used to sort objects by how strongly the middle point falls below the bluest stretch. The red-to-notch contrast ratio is -17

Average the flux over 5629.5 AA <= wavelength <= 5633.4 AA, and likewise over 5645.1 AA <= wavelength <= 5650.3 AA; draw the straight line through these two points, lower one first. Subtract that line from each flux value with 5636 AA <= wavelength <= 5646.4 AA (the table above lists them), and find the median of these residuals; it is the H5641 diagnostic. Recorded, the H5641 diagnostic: 0.00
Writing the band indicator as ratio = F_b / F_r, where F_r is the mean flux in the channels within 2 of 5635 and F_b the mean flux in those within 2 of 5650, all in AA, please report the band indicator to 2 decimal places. 1.04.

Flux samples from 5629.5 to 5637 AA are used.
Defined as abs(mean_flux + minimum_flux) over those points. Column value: 11.6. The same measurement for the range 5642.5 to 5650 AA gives 11.8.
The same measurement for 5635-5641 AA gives 11.9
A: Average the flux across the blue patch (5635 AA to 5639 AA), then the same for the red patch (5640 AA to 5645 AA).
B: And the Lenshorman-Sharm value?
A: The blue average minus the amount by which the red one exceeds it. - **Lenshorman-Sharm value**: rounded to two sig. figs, 6.1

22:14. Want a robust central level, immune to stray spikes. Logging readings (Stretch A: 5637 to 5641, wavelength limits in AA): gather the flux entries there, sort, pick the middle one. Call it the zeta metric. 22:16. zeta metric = 6.24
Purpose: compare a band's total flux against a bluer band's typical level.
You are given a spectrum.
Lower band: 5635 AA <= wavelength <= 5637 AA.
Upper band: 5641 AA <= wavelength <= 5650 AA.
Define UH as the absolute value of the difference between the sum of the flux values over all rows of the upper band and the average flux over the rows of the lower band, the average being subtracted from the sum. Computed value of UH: 37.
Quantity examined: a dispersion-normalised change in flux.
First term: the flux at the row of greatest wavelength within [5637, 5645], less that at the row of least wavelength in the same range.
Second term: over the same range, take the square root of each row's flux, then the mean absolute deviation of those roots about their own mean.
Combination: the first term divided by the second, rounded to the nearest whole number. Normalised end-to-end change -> -12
